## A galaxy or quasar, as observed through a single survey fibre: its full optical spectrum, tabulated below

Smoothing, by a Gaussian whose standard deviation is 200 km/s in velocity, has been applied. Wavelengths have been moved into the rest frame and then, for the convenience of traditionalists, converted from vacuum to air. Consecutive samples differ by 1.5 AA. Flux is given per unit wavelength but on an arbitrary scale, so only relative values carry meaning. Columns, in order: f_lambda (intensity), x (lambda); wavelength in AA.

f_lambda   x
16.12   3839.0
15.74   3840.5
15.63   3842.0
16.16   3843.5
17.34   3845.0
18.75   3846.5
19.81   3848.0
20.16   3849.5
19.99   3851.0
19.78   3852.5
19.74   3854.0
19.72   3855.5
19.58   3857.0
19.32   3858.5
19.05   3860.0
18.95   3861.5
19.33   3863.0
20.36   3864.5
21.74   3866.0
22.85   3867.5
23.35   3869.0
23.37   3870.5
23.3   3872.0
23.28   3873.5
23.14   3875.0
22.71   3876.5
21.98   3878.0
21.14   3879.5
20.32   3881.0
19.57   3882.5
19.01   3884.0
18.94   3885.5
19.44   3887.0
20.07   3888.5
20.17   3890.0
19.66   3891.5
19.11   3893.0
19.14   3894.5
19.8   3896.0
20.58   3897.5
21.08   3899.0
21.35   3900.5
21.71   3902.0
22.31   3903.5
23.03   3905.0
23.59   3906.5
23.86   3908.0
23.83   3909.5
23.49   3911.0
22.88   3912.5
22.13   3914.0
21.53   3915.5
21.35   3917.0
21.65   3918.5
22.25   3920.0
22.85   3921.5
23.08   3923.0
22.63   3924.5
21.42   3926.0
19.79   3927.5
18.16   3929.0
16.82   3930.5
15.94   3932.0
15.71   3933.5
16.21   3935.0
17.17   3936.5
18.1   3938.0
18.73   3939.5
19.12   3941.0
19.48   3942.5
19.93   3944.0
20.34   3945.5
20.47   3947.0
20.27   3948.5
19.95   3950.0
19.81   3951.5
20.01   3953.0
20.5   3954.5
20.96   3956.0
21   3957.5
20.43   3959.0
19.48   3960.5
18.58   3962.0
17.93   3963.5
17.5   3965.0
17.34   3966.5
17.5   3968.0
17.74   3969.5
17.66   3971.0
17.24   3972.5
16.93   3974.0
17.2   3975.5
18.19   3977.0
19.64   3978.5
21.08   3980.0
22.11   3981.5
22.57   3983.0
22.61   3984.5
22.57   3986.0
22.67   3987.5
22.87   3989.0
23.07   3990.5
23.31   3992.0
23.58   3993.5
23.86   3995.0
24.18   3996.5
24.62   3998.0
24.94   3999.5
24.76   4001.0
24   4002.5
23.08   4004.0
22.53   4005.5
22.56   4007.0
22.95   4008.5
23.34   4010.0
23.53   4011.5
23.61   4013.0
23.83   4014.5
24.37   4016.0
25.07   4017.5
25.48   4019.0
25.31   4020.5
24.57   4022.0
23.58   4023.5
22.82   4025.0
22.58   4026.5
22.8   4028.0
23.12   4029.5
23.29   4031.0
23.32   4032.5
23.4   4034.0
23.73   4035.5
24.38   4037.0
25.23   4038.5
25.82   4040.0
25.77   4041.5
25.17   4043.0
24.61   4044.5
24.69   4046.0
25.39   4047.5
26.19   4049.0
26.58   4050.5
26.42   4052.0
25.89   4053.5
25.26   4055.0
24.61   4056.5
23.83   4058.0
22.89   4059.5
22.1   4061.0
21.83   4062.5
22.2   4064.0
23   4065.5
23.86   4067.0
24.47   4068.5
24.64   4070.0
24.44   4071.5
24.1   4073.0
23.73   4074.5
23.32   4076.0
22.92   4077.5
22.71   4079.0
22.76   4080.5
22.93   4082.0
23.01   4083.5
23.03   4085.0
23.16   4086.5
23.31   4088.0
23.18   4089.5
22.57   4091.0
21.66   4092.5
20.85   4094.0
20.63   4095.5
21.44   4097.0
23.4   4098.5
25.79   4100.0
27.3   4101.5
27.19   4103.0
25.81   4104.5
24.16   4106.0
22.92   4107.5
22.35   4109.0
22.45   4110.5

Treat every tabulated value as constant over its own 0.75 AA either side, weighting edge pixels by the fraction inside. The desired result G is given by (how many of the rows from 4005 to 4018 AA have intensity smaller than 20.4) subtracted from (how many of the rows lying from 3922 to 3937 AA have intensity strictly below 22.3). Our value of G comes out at 8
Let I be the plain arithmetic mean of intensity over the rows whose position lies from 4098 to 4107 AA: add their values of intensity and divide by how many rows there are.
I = 25.6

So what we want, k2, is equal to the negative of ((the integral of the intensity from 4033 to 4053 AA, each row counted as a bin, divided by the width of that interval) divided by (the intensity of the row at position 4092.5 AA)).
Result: -1.16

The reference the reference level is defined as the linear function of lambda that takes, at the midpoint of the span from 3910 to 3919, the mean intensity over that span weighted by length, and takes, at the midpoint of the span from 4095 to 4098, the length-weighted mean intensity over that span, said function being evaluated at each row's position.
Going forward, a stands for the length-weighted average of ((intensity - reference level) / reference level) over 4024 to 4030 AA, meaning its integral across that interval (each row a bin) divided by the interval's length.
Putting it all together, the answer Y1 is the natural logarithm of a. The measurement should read -2.9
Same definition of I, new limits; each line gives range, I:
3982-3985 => 22.6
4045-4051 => 25.7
